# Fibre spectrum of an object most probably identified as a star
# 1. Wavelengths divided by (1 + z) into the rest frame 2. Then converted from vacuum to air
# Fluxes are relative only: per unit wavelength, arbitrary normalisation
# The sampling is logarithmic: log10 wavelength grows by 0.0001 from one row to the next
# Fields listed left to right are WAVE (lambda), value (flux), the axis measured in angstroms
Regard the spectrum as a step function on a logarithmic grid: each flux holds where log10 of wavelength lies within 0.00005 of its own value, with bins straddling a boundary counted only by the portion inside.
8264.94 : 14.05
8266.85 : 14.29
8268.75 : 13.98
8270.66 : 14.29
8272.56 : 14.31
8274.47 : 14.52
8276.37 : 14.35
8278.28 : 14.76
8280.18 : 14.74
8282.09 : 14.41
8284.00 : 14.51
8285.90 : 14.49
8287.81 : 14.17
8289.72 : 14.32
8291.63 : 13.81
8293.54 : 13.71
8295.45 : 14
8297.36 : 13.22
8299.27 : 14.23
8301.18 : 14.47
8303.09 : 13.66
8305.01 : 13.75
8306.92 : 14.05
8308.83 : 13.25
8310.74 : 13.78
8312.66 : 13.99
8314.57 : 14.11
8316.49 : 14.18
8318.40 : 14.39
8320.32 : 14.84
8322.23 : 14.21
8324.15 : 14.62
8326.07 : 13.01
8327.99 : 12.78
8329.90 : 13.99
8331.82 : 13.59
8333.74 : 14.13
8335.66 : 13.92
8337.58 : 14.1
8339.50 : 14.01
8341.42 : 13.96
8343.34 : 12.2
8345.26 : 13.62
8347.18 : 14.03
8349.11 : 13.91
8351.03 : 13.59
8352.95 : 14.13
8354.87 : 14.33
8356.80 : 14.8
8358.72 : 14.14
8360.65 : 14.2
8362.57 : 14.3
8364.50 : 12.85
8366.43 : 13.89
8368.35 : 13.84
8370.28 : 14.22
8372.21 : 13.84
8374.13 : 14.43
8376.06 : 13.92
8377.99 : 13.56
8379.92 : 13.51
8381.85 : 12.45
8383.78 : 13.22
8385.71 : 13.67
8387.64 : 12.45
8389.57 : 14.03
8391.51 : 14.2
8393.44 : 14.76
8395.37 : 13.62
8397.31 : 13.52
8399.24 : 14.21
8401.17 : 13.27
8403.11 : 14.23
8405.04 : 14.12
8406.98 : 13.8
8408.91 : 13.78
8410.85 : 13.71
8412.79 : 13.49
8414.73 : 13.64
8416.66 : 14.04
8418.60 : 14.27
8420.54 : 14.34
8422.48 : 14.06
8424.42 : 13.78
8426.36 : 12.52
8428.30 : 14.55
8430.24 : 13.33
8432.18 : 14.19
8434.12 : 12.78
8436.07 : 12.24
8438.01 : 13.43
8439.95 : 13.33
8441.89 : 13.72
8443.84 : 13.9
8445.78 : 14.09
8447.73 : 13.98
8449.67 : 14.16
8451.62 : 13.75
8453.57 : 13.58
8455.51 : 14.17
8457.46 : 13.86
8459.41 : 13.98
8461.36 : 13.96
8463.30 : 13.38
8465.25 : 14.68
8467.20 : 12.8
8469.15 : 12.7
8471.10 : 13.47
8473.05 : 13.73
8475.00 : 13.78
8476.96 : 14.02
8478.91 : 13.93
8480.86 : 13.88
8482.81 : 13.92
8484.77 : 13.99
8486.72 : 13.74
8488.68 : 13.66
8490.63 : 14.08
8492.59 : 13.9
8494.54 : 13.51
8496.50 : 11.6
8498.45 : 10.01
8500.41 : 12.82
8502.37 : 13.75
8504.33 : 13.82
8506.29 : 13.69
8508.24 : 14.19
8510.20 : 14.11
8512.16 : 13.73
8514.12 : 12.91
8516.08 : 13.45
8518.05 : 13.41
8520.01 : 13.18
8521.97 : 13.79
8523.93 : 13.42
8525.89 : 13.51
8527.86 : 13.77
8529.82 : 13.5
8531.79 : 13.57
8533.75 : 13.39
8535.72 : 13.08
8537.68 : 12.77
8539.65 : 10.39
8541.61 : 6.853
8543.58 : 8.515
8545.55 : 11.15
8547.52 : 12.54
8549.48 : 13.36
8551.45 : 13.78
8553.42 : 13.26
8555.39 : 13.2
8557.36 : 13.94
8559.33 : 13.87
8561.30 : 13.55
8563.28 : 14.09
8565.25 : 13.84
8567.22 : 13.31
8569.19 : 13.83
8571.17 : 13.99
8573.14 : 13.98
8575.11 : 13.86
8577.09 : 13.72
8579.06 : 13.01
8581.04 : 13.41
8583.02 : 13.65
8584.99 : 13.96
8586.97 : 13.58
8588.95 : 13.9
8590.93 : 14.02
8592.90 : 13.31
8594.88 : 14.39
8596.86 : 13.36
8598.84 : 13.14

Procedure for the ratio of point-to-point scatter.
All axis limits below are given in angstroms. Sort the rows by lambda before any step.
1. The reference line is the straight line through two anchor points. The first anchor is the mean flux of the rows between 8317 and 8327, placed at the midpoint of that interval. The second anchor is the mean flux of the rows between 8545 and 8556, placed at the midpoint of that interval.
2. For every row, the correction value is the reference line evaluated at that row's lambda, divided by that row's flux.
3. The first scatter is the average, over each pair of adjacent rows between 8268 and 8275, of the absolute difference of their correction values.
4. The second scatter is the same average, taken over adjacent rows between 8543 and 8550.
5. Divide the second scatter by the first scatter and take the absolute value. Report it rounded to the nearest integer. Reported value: 14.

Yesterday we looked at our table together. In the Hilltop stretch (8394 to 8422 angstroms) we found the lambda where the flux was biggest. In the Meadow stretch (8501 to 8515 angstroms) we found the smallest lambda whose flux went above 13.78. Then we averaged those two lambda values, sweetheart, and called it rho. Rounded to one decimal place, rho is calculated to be 8462.4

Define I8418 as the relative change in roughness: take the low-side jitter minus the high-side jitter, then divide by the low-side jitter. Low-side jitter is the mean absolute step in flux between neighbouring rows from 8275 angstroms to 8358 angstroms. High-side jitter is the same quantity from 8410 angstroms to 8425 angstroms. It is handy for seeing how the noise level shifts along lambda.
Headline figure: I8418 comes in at 0.48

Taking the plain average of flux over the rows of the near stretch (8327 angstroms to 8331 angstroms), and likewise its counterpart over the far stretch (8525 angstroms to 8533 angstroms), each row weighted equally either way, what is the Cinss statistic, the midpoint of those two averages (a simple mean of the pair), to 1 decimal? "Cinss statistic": 13.5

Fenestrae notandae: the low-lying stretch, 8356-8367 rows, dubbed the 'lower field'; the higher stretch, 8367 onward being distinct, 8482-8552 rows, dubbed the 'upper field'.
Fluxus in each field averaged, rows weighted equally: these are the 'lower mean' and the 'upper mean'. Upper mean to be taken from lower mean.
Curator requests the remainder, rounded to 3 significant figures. 1.12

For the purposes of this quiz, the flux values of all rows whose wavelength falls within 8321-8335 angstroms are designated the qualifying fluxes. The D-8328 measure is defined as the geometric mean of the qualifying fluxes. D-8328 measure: 13.7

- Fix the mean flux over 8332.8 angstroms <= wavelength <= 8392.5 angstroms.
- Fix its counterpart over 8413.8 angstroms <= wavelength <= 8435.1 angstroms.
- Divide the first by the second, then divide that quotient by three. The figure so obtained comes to 0.334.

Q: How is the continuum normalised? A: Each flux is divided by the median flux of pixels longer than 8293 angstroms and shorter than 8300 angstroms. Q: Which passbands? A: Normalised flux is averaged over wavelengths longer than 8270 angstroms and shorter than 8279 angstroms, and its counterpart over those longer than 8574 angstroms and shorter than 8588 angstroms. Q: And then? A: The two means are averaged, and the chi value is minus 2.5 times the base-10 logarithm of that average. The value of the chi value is -0.013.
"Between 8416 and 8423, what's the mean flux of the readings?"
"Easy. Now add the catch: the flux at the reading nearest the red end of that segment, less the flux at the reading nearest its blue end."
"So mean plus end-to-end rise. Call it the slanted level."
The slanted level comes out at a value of 14.2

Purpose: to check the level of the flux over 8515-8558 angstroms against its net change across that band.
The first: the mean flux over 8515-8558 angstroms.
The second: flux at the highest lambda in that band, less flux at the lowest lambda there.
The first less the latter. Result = 12.1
